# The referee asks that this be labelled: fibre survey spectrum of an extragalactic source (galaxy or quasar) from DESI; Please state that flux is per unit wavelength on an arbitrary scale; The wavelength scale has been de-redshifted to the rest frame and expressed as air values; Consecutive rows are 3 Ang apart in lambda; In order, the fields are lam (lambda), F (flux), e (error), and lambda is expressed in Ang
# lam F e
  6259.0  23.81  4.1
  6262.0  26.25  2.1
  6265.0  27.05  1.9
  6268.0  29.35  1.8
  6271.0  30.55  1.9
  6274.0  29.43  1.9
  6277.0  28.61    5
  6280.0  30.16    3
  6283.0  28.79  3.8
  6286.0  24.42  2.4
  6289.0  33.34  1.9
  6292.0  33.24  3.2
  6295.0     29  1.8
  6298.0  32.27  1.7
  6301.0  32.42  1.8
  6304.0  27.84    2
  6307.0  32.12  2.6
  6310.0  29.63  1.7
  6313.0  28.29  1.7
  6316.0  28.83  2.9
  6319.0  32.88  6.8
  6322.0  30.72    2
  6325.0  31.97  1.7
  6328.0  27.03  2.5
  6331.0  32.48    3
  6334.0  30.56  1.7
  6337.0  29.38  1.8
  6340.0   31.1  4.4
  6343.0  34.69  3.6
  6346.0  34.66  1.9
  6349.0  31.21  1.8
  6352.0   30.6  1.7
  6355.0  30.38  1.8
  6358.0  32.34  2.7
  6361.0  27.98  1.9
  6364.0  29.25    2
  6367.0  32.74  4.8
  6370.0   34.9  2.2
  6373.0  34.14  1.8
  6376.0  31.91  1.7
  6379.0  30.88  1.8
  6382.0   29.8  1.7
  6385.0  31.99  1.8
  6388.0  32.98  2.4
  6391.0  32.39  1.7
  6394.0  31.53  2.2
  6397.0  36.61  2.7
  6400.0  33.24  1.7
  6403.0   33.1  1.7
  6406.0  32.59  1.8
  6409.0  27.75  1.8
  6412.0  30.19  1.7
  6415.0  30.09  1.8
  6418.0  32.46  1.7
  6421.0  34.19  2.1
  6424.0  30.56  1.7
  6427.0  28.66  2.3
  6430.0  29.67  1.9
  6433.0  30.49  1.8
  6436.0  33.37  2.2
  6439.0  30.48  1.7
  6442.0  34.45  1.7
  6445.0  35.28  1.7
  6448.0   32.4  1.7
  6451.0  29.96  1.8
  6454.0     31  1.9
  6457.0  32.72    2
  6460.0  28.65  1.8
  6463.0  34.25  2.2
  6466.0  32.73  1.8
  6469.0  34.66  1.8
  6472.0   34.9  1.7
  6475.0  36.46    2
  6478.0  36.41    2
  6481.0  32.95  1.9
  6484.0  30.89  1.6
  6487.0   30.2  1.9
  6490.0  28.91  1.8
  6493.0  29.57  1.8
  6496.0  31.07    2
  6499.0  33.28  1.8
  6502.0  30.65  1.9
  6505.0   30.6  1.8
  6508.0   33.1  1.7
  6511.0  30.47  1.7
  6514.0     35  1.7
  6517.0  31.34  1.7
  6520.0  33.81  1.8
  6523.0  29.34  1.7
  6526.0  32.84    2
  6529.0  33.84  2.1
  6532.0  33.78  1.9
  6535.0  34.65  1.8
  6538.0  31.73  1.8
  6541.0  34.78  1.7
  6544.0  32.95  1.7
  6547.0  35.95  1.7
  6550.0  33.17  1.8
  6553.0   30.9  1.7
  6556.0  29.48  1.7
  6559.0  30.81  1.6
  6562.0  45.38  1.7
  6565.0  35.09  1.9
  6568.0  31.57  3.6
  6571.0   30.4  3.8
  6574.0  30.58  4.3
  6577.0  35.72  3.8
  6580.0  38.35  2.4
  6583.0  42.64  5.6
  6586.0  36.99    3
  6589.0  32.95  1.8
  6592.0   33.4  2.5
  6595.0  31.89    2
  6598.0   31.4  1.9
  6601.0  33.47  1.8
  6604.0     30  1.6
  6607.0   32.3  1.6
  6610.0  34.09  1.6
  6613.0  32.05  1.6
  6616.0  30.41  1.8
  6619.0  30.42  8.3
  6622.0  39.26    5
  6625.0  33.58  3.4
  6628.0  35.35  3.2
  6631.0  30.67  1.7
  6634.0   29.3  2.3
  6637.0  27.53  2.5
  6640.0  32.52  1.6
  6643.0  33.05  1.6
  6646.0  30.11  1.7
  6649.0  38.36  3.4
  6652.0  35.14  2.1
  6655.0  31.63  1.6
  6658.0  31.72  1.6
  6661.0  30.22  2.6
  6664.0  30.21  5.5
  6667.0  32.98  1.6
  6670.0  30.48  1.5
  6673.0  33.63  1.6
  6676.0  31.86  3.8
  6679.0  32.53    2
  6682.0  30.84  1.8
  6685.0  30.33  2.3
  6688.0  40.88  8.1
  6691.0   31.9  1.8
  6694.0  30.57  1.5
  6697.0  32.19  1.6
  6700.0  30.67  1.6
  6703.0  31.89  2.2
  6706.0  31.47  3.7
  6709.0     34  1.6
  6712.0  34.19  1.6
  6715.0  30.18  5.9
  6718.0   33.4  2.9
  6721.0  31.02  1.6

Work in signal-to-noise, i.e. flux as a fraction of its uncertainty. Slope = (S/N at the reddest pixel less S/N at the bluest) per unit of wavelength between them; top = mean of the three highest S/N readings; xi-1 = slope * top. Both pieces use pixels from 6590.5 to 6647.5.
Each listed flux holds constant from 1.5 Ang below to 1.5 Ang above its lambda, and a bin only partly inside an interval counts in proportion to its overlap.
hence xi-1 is 1.7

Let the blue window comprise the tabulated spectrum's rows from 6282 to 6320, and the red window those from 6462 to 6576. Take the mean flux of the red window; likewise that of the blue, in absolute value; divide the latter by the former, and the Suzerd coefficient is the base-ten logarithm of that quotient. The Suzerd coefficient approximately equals -0.036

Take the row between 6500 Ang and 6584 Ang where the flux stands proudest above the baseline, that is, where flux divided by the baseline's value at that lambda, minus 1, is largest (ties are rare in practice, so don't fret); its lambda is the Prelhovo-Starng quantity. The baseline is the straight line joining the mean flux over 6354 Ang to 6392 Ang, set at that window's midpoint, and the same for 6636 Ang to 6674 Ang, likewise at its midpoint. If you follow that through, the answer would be 6562.0 Ang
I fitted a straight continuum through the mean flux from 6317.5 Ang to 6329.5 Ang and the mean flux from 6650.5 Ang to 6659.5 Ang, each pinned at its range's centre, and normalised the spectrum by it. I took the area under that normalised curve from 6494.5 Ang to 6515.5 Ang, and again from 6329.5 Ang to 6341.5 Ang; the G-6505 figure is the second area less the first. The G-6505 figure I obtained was -9.1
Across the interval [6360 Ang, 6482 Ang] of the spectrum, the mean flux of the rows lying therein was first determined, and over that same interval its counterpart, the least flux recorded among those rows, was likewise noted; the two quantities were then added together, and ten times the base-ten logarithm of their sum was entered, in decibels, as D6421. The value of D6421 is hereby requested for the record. 17.8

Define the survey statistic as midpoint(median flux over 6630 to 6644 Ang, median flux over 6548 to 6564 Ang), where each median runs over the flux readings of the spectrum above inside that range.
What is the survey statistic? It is 30.8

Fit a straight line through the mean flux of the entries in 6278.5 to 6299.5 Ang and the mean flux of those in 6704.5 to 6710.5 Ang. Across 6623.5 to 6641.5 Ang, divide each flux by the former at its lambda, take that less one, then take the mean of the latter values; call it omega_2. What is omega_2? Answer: -0.024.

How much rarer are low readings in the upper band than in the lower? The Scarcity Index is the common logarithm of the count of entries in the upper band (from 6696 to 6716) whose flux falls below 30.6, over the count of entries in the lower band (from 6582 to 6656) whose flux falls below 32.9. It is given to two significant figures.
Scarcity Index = -1.1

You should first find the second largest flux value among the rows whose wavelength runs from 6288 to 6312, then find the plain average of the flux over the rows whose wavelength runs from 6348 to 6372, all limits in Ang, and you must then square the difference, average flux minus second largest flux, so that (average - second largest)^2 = 4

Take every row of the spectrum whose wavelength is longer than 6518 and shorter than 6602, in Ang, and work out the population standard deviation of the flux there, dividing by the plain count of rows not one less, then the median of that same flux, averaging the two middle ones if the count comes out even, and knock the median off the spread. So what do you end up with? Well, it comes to -29.7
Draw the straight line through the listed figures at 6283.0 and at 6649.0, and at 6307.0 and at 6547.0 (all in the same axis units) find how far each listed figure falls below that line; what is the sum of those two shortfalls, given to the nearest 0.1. -3.0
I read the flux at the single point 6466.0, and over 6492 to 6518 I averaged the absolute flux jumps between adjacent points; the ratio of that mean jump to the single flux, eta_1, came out 0.075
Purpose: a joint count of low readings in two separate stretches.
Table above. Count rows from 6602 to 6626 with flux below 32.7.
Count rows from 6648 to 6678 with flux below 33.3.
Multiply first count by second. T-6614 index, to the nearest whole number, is 35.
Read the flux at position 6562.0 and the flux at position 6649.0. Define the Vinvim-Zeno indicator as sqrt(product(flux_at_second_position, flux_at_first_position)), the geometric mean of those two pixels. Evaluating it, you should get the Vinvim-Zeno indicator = 41.7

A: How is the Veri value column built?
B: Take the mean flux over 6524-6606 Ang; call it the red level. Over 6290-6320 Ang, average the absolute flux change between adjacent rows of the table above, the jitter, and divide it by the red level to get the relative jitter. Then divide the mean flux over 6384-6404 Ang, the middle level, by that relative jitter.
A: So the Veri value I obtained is 405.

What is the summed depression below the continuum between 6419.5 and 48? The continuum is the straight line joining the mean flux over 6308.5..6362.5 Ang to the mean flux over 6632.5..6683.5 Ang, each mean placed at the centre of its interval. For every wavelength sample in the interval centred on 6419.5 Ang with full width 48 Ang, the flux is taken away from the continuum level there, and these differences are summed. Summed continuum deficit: -10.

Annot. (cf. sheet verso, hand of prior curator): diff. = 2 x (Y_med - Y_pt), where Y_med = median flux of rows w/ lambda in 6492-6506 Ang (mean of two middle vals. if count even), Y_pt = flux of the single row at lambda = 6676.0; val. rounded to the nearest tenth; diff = -2.4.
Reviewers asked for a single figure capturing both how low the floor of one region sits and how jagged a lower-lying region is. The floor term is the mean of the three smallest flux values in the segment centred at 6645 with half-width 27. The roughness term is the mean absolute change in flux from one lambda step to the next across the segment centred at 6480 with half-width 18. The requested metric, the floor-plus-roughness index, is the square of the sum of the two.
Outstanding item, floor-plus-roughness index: 921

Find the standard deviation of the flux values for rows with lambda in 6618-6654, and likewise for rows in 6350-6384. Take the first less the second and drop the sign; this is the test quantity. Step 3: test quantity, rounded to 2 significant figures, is 1.5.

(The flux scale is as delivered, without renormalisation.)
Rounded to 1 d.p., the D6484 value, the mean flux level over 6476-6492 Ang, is 31.9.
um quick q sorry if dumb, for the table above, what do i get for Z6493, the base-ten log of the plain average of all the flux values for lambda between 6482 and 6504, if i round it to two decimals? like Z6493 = 1.49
